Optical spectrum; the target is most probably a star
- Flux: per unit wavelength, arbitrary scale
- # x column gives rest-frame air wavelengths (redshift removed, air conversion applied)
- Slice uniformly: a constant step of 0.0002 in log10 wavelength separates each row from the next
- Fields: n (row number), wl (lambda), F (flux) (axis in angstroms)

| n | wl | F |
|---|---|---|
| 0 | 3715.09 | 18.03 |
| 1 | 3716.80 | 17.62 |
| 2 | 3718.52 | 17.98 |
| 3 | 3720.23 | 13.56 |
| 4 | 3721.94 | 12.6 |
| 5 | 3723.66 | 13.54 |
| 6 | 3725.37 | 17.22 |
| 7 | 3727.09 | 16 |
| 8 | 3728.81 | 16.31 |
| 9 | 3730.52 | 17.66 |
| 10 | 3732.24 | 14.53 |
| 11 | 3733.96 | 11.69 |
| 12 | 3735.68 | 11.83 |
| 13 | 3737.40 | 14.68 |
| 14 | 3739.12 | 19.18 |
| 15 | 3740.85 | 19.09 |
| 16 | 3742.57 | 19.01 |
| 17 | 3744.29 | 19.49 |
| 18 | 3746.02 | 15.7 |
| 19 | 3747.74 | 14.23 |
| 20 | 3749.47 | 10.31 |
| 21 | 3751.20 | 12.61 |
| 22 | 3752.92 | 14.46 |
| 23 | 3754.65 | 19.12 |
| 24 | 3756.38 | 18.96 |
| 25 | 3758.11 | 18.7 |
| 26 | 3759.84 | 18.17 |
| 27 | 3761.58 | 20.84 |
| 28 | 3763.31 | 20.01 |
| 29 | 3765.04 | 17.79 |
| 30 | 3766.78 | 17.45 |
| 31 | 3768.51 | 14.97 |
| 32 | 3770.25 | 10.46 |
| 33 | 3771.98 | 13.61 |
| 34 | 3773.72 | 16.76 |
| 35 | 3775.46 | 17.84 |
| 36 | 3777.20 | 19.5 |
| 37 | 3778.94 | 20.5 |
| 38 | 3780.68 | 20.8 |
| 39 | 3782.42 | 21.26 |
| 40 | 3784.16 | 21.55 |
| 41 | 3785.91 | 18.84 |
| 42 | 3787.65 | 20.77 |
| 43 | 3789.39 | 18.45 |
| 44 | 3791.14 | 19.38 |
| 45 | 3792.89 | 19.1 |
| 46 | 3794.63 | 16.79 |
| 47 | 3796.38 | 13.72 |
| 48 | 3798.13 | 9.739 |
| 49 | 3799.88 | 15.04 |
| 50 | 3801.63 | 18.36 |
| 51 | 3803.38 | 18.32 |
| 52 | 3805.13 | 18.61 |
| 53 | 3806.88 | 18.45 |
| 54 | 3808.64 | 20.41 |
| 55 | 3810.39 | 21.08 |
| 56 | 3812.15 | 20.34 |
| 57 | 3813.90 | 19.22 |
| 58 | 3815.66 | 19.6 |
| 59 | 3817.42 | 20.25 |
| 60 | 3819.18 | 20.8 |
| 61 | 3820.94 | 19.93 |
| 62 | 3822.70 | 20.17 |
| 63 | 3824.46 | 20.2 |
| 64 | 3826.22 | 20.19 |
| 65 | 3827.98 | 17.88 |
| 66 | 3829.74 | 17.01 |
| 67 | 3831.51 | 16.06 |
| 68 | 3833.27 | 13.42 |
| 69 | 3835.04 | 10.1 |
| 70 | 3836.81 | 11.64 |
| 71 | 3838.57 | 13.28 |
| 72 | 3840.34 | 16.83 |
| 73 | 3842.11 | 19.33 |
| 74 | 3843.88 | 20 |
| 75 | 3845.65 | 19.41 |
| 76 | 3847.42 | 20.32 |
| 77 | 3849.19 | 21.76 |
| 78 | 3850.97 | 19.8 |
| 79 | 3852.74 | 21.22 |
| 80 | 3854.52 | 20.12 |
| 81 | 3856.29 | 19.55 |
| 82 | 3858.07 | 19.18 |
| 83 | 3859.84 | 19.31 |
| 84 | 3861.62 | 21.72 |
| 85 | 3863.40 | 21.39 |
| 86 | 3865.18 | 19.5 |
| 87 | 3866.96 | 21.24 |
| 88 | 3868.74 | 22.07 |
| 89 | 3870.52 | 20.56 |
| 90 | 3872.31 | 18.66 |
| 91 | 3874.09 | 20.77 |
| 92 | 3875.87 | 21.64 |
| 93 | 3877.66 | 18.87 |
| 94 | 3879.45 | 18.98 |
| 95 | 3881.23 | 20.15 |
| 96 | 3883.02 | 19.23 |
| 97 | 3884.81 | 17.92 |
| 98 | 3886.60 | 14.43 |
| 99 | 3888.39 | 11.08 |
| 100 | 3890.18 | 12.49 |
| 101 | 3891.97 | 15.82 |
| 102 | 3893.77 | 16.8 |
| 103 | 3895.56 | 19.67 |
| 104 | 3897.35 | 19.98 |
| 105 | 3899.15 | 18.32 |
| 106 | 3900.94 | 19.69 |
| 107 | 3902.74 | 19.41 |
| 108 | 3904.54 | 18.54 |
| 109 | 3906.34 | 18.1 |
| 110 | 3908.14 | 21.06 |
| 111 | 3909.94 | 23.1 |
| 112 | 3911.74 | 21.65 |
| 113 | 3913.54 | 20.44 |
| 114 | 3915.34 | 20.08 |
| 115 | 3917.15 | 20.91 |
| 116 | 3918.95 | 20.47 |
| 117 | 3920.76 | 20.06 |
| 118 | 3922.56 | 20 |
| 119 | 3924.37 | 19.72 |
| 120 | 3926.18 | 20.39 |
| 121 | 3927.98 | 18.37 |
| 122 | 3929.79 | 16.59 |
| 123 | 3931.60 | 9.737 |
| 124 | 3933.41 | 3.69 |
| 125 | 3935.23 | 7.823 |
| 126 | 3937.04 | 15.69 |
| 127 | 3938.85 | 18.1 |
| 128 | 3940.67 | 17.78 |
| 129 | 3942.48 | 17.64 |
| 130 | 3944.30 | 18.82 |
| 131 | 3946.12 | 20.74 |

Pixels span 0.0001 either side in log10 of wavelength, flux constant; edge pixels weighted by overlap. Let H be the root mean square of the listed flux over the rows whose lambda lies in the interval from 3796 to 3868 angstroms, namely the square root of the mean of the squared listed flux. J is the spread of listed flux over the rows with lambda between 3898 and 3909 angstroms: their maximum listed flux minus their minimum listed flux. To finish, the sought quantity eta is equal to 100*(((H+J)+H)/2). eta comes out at 2014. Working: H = 18.7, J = 3.0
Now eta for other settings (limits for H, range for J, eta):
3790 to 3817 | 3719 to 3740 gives 2185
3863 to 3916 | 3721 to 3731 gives 2177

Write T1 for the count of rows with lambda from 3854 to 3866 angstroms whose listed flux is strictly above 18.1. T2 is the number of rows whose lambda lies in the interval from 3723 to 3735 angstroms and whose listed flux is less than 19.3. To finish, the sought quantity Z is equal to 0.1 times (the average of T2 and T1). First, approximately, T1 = 7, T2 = 7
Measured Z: 0.70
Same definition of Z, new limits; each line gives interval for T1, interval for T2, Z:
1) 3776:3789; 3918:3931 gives 0.45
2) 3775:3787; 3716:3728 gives 0.65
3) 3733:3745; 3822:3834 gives 0.40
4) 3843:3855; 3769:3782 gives 0.55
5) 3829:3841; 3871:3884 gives 0.20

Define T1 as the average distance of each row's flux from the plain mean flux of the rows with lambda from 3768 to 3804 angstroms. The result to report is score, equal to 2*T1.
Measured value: 5.4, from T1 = 2.7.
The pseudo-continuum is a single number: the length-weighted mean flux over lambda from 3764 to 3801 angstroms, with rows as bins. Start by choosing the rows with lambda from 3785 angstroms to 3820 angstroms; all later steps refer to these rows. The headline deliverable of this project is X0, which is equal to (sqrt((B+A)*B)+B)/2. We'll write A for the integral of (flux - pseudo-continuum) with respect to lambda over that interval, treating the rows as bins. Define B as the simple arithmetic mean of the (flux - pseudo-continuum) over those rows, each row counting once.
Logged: 3.5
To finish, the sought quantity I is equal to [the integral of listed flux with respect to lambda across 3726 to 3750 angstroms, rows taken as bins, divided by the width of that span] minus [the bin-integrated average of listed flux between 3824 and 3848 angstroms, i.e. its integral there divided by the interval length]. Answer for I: -1.0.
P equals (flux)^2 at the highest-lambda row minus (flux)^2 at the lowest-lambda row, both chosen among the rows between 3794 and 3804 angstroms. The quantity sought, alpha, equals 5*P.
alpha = 269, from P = 54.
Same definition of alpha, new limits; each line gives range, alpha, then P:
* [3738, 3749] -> -827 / -165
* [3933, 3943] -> 1488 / 298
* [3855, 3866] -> -10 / -2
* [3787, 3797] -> -1216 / -243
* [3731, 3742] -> 767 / 153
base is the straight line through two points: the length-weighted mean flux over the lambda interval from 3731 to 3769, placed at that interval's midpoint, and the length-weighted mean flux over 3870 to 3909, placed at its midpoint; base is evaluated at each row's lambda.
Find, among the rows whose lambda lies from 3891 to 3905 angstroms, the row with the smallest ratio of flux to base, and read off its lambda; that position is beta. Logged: 3891.97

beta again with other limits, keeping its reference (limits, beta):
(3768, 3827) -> 3798.13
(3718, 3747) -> 3733.96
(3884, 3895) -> 3888.39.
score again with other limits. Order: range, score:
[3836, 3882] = 3.0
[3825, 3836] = 5.4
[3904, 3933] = 3.8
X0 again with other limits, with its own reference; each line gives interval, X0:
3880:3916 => 3.6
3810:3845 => 1.7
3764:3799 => 0.4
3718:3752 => 5.0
